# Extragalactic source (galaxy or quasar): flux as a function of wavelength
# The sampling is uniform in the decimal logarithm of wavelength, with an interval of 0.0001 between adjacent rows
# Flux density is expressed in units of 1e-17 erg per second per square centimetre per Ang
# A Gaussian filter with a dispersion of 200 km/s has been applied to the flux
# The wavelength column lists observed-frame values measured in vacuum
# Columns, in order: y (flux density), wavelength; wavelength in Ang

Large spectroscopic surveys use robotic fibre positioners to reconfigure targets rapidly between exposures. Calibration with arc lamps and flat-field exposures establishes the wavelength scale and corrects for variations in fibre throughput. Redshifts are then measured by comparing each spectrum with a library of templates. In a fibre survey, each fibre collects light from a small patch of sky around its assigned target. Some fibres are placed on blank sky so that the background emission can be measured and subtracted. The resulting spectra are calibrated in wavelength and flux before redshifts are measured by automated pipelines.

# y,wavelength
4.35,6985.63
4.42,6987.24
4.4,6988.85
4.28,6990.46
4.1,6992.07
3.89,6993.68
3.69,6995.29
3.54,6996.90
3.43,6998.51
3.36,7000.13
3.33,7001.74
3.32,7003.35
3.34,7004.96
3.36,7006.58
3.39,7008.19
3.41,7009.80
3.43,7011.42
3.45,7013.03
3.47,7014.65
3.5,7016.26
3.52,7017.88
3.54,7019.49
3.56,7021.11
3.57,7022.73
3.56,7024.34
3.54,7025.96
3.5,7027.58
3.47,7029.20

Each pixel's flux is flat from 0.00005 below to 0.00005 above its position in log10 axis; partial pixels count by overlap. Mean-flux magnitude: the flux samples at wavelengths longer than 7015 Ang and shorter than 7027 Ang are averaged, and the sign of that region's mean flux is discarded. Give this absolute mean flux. 3.54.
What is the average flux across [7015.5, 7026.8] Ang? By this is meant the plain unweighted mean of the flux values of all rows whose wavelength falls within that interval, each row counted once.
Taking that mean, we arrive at 3.54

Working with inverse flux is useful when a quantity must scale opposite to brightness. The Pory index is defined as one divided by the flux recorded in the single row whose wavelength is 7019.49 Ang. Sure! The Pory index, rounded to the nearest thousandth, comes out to 0.282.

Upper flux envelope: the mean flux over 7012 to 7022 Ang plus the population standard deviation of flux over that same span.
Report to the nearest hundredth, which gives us 3.54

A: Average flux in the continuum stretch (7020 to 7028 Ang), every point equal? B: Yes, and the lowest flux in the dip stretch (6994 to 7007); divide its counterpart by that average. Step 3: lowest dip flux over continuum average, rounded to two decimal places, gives 0.94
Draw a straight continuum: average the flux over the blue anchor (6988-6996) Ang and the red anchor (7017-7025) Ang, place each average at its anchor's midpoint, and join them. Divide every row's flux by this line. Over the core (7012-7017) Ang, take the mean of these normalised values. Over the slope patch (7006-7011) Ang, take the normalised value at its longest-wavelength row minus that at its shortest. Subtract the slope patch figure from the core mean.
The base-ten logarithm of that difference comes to -0.036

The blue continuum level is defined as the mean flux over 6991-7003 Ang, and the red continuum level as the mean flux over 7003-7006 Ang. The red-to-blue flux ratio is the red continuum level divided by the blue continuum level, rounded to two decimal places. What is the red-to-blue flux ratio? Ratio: 0.92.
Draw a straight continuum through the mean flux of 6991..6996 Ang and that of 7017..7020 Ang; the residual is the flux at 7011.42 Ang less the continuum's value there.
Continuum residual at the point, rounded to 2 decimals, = -0.21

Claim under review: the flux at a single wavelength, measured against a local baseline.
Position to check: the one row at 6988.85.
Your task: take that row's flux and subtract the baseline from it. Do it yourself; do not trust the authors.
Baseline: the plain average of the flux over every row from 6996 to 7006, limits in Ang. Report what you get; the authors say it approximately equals 1.01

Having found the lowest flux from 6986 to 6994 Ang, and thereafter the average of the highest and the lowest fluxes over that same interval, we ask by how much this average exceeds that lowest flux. 0.265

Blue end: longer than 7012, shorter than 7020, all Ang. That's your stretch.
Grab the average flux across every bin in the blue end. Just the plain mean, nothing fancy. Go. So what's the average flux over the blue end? 3.50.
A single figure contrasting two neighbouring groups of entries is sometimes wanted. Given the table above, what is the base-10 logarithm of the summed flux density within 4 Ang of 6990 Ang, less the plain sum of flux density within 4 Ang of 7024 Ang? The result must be -16.4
